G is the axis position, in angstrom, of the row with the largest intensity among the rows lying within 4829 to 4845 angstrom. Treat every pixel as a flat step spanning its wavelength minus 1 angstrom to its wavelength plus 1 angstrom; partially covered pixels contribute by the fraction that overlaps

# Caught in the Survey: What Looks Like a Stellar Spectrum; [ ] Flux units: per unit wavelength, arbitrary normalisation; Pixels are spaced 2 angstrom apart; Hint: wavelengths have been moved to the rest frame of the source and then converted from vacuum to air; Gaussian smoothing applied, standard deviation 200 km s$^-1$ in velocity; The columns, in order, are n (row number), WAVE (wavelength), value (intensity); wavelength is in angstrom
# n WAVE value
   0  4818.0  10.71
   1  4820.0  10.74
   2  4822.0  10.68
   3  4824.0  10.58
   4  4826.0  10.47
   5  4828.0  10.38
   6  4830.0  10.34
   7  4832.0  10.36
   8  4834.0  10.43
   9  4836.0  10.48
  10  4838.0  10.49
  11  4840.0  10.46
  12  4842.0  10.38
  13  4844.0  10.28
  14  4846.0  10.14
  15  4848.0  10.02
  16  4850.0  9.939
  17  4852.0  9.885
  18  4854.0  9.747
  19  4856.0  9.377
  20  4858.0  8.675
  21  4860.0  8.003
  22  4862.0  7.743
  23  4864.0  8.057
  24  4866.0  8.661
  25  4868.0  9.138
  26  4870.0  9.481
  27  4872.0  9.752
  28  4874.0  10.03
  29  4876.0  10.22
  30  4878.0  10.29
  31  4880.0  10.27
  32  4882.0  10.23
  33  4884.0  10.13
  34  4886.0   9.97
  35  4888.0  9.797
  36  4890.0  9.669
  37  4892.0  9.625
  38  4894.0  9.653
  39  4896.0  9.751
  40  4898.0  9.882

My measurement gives 4838.0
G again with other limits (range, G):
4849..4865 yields 4850.0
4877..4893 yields 4878.0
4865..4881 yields 4878.0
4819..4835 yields 4820.0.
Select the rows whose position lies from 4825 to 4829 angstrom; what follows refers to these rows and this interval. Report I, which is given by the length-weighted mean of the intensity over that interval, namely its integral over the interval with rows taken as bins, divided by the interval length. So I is 10.4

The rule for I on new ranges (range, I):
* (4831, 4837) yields 10.4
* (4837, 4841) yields 10.5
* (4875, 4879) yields 10.3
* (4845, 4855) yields 9.9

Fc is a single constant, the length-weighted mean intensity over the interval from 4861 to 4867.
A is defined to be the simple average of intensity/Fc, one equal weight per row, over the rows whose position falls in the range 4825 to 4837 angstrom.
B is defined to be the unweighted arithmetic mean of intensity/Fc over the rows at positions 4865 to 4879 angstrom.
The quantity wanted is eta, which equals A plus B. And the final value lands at 2.46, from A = 1.28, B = 1.18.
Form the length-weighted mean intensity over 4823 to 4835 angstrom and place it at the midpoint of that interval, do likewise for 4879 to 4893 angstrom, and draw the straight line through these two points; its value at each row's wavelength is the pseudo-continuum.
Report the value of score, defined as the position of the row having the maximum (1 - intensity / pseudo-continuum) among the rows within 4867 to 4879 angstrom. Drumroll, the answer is 4868.0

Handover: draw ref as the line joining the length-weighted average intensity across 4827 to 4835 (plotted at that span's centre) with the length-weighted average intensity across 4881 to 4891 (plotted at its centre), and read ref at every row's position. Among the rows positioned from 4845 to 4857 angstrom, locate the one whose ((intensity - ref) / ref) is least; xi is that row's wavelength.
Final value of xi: 4856.0 angstrom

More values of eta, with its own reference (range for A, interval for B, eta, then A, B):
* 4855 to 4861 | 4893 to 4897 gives 2.26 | 1.07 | 1.19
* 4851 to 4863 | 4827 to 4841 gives 2.37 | 1.09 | 1.28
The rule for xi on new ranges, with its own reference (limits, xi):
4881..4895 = 4892.0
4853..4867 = 4862.0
